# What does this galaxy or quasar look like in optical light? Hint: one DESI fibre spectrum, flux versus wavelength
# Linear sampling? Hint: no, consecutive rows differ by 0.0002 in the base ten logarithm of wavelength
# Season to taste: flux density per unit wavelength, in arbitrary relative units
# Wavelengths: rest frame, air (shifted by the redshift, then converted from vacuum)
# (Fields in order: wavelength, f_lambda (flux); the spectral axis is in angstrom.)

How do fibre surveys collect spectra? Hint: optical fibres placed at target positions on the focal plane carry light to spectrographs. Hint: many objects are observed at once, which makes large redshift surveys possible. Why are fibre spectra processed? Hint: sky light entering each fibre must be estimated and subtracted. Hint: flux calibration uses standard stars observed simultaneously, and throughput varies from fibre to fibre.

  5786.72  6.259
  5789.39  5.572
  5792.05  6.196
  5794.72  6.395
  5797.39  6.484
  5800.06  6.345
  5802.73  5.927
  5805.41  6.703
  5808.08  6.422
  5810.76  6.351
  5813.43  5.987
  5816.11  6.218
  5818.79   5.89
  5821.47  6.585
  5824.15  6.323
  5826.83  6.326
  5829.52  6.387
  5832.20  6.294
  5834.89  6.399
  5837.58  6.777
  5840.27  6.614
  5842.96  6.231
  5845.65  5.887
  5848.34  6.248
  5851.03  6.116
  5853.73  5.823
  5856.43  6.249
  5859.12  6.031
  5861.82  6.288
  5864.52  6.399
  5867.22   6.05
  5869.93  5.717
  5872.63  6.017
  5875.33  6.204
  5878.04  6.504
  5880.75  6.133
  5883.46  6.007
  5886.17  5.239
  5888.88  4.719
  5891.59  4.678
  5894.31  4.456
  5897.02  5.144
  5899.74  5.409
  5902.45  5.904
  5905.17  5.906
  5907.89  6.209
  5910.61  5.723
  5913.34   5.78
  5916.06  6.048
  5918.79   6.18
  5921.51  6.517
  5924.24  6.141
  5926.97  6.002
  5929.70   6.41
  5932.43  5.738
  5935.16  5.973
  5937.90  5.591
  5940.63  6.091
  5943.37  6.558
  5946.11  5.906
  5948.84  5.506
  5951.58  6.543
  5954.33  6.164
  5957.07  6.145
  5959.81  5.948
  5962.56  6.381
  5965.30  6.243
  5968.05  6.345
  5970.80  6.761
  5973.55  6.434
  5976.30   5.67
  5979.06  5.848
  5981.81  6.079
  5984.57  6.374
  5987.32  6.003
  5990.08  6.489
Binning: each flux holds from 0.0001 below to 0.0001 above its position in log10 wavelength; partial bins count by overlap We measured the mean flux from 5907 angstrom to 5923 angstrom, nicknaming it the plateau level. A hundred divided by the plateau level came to 16.5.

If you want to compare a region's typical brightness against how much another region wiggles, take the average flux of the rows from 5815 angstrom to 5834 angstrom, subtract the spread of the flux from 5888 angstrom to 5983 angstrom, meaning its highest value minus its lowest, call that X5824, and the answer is 4.0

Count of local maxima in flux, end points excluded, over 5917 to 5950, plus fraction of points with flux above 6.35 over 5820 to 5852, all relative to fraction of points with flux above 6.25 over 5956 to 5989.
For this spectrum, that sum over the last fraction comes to 11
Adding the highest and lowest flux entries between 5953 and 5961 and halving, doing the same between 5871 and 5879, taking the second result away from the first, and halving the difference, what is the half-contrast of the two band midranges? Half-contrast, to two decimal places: -0.10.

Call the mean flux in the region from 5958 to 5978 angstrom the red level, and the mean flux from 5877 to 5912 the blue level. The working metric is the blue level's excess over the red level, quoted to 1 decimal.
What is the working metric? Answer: -0.7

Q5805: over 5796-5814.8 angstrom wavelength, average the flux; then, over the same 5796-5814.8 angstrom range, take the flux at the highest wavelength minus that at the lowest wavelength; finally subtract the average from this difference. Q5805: -6.8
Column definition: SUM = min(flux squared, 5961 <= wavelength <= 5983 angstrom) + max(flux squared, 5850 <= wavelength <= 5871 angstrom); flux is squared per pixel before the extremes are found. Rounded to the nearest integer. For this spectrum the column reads 73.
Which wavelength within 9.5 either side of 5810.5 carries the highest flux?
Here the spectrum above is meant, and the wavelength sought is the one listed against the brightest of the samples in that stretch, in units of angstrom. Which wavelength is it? 5805.41 angstrom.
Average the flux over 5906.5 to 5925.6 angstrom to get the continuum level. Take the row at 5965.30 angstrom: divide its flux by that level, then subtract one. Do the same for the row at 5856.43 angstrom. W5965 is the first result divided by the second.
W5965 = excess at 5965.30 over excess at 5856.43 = 1.0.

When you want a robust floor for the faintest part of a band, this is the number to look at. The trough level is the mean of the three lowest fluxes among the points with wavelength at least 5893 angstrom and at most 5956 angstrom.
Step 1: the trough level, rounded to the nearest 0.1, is 5.0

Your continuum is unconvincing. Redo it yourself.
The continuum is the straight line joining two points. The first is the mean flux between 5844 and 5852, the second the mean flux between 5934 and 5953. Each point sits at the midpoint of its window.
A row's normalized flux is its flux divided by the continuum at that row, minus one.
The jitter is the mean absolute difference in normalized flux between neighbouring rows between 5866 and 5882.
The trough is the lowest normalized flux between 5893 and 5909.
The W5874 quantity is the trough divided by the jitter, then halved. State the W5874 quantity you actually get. -2.7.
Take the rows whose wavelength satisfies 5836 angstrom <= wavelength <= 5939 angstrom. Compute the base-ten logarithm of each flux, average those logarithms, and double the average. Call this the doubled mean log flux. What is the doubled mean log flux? 1.54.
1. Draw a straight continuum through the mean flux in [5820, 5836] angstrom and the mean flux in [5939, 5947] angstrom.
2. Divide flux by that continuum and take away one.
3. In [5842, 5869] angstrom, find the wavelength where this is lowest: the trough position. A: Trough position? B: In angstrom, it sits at 5853.73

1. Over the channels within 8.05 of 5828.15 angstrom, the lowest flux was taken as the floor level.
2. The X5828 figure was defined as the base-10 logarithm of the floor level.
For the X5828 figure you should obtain 0.799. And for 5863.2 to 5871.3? 0.757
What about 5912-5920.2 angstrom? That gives 0.762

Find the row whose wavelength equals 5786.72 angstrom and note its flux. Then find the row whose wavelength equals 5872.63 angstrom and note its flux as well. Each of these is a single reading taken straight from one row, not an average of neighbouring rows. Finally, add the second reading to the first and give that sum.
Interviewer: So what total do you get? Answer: 12.3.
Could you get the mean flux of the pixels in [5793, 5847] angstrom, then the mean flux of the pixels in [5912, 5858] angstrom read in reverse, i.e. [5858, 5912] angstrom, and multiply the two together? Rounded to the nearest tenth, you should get 36.3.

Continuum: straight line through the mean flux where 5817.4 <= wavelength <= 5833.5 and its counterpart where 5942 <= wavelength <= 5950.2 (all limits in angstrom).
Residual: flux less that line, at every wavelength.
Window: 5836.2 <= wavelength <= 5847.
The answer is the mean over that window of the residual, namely 0.12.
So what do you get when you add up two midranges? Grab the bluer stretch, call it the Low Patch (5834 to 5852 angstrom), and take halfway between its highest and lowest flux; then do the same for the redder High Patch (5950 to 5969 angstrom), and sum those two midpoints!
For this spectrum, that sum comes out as 12.6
